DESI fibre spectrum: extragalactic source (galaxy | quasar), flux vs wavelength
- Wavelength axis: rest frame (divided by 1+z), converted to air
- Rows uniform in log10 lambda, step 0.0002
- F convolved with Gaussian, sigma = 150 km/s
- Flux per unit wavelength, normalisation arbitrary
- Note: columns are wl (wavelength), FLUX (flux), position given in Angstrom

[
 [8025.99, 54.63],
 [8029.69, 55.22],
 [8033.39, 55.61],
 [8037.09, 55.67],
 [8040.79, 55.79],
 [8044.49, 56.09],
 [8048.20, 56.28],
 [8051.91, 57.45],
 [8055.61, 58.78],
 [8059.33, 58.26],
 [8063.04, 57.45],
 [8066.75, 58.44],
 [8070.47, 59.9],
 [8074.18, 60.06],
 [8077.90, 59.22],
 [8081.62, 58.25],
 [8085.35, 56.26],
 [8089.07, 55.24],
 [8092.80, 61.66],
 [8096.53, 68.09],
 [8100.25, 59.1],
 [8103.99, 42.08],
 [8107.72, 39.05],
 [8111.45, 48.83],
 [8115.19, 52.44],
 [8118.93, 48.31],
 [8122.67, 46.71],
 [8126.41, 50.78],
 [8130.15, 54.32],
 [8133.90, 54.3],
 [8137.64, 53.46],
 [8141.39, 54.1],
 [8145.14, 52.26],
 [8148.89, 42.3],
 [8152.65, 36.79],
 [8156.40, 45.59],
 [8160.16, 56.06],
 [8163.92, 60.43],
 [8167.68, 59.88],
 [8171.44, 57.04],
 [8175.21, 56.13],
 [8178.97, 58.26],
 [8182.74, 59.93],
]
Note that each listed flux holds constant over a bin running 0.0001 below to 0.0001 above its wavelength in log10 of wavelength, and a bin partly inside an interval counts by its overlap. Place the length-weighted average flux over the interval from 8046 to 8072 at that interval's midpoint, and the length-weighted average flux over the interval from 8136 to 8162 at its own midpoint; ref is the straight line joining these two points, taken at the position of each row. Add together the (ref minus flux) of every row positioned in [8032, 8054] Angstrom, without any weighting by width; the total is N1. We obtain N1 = 22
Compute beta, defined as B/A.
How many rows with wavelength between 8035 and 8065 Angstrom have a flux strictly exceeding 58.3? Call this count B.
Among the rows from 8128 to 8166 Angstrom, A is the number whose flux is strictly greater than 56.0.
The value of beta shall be 0.5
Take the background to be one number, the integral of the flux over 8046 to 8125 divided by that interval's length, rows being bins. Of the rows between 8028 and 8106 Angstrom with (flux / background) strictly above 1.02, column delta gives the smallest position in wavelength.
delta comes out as 8051.91 Angstrom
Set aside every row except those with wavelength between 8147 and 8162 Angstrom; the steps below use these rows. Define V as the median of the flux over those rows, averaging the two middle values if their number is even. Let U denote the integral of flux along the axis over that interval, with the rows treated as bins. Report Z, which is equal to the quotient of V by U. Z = 0.065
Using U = 677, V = 43.9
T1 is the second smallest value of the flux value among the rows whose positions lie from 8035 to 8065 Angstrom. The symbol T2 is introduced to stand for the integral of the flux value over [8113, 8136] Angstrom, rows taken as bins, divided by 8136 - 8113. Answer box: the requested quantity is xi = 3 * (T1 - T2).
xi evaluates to 14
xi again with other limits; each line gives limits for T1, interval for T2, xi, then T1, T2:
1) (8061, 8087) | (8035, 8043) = 5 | 57.45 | 55.8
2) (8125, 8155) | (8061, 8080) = -50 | 42.3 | 59.0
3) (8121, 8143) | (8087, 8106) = -19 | 50.78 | 57.1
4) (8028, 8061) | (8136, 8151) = 16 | 55.61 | 50.3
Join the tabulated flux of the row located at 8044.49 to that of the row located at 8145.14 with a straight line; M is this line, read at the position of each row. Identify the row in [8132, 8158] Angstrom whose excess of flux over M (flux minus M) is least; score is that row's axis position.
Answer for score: 8152.65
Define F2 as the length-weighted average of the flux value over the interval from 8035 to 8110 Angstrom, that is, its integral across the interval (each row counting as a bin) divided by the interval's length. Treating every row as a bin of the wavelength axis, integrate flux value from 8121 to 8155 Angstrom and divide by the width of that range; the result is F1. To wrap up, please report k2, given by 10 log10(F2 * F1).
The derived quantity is 34.5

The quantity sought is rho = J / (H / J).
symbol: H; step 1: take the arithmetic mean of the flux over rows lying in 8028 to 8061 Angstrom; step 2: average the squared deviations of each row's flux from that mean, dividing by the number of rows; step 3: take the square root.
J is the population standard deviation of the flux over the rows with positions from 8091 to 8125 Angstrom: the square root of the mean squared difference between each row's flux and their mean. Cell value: 67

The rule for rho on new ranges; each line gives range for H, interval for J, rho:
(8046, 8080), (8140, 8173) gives 52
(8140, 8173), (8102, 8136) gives 3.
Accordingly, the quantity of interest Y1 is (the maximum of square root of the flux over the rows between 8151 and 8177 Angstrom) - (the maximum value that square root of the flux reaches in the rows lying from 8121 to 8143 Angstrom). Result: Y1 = 0.40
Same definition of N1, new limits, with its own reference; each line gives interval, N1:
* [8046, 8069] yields 2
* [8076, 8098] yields -28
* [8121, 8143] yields -11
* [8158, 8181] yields -69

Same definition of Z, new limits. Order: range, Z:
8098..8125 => 0.037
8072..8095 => 0.044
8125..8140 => 0.067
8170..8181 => 0.091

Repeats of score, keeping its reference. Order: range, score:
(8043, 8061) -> 8044.49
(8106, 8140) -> 8107.72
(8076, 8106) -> 8103.99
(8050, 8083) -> 8051.91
